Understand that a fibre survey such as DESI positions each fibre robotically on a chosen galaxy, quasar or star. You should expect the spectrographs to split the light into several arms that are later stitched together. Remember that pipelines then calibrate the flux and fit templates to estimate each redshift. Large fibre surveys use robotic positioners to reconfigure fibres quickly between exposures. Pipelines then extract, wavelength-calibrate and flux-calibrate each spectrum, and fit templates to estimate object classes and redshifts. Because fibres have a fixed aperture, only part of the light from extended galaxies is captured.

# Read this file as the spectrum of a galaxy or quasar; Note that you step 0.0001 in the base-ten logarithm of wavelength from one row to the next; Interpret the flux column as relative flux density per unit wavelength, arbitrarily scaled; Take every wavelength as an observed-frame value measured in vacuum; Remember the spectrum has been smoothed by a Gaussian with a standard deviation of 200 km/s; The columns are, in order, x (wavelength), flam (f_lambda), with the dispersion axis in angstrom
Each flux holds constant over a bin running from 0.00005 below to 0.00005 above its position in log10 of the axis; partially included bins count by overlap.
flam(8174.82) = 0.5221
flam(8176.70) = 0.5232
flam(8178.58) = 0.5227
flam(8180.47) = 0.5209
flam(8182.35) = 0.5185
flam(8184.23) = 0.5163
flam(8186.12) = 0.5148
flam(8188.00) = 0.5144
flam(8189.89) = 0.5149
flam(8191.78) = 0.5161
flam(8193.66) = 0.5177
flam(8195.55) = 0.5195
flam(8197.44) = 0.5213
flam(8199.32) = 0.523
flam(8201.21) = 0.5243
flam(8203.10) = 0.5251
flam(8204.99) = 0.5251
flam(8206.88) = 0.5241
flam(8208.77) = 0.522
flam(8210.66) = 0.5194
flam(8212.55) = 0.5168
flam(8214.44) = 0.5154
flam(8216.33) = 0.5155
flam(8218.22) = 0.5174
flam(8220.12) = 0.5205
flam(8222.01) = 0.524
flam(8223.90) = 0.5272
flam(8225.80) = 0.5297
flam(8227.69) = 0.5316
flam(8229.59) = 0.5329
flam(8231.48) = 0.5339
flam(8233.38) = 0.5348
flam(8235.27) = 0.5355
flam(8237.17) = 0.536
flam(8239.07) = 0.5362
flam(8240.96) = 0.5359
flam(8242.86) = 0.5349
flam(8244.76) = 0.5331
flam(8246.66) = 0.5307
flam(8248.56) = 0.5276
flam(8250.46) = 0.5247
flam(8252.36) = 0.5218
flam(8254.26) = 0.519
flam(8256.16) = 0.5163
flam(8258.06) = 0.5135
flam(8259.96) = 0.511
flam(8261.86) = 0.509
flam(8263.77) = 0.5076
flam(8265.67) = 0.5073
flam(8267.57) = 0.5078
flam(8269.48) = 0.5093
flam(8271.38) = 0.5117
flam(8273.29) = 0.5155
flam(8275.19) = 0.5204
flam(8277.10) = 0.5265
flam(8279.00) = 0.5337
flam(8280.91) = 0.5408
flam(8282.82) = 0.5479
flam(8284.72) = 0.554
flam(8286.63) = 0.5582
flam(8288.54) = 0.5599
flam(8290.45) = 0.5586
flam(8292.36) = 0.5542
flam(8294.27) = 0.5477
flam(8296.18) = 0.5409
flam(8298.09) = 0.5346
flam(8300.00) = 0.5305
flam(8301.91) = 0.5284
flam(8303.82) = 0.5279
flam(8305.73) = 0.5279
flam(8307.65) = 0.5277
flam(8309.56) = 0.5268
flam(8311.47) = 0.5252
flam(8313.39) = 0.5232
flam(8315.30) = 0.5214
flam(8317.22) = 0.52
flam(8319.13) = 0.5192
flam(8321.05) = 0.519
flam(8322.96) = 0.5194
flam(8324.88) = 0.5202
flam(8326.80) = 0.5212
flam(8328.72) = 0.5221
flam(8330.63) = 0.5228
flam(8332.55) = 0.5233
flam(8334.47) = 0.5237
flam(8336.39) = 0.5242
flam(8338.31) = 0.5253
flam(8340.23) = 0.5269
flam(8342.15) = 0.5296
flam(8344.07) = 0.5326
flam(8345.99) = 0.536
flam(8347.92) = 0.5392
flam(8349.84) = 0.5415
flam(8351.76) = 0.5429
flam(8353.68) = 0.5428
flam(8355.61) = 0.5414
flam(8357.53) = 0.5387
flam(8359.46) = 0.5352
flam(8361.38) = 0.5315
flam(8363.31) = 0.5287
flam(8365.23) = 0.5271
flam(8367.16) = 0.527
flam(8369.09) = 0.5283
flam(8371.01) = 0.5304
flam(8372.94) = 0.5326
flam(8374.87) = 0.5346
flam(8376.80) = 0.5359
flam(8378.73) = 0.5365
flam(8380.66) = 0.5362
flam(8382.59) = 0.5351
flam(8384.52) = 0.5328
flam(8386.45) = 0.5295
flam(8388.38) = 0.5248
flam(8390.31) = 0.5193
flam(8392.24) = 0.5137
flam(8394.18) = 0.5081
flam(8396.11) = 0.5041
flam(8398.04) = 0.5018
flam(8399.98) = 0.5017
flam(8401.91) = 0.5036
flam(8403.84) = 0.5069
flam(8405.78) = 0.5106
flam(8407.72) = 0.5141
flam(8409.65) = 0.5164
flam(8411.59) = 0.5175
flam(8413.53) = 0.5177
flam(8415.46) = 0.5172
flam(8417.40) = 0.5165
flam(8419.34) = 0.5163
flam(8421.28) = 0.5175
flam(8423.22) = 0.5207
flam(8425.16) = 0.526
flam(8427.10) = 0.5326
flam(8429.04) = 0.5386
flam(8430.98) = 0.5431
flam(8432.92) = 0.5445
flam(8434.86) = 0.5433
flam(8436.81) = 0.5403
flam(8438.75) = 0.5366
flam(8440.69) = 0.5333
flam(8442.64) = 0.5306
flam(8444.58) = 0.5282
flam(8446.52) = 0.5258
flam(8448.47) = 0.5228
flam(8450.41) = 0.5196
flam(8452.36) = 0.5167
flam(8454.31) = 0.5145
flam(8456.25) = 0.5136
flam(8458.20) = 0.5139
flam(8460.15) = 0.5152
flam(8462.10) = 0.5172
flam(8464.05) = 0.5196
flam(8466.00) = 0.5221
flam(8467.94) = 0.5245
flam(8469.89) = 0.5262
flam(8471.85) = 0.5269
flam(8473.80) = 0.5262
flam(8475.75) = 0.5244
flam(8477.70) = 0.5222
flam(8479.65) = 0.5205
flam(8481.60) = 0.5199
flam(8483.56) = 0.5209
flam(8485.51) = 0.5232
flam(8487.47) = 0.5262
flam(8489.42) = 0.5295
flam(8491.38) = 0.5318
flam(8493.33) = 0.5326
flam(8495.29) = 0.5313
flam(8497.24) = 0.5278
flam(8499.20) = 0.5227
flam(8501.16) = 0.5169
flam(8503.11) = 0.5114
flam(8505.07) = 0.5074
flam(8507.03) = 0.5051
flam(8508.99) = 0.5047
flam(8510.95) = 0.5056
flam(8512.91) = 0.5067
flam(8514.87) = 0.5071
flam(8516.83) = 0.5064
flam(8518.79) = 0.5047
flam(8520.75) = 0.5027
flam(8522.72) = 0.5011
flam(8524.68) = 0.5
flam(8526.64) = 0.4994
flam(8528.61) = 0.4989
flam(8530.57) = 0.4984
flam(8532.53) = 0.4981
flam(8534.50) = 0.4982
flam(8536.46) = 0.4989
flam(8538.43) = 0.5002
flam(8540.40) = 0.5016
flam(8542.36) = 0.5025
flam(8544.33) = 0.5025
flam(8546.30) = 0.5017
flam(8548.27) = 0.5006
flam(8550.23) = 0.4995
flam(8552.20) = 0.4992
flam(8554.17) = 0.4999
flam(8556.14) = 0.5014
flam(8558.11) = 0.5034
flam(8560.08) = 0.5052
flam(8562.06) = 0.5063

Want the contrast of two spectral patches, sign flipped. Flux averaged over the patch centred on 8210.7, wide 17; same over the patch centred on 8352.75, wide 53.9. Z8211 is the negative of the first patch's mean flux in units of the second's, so -0.98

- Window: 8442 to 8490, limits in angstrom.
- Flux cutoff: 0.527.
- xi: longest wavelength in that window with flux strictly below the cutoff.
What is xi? 8487.47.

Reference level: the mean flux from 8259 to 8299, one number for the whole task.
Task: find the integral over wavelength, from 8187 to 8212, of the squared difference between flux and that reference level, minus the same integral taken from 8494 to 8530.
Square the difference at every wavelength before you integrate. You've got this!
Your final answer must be -0.018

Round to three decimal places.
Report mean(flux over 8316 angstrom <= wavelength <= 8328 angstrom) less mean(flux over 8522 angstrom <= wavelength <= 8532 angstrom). 0.020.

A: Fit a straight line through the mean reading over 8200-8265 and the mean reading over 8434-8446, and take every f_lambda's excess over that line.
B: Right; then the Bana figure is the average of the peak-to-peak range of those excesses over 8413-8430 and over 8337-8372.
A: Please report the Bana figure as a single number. 0.019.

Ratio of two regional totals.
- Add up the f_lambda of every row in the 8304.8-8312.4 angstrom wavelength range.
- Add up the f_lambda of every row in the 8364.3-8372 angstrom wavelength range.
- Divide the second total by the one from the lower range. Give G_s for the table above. 1.00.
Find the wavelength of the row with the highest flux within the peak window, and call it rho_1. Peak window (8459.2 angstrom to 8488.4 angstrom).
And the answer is 8471.85 angstrom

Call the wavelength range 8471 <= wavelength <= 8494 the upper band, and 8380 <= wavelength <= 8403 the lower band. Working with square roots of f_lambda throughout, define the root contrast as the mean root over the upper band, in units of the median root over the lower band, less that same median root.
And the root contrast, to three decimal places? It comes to 0.290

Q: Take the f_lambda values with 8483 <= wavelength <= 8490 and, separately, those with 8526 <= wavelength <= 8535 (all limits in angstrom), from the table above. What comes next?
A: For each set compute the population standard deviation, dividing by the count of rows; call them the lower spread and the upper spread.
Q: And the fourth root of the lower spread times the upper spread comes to 0.035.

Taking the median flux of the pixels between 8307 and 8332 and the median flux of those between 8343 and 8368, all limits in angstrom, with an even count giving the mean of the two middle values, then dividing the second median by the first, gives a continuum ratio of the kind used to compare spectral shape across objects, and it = 1.03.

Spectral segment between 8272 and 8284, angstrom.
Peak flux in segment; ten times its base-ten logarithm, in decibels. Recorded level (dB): -2.61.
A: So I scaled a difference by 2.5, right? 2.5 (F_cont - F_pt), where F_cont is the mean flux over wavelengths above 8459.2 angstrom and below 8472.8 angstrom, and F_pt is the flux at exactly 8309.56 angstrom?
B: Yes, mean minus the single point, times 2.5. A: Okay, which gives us -0.013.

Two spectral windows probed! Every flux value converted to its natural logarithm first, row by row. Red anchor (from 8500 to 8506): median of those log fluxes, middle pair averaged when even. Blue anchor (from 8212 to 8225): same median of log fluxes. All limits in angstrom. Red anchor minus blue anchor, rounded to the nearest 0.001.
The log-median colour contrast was -0.012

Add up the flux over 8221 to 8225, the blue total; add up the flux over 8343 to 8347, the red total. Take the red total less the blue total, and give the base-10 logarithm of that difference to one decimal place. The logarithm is -1.8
